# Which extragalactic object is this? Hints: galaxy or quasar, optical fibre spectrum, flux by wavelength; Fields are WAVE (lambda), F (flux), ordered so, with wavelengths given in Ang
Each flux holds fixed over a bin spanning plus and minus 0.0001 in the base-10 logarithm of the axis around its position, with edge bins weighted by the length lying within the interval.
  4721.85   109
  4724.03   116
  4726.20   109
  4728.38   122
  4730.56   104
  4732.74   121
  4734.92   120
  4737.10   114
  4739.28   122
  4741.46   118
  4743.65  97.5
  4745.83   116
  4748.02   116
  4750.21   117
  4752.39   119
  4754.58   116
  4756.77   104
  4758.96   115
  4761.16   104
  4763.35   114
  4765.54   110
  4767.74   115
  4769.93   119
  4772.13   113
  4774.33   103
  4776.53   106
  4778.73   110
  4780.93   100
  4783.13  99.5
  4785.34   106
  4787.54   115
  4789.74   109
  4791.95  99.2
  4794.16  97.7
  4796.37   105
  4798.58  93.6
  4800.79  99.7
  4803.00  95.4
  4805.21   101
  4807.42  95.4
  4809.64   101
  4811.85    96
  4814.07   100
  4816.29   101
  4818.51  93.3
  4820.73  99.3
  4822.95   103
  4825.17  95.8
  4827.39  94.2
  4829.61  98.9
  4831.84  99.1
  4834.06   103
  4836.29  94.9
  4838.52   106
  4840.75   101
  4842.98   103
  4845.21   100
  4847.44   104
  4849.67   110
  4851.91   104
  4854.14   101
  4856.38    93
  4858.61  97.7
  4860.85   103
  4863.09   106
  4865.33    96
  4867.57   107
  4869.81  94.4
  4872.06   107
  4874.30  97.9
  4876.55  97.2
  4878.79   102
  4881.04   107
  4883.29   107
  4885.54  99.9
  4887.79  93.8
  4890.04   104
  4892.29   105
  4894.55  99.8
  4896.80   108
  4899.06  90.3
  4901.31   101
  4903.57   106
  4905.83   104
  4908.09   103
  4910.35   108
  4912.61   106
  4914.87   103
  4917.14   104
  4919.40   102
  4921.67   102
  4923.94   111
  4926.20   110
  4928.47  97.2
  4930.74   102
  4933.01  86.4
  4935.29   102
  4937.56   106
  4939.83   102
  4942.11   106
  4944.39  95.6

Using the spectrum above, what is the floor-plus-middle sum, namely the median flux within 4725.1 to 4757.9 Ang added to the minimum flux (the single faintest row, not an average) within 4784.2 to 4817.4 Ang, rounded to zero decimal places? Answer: 210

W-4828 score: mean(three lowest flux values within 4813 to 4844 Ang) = 94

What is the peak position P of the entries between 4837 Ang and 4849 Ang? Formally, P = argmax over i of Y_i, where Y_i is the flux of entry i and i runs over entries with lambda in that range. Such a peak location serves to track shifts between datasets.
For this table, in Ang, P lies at 4838.52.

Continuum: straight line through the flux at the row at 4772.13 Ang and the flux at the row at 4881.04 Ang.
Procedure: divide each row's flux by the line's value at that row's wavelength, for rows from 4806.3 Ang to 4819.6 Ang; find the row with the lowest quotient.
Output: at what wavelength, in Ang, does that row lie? 4818.51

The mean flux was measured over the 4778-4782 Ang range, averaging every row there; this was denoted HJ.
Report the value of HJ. 105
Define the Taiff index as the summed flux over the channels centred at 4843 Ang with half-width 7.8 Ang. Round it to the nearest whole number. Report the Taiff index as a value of 719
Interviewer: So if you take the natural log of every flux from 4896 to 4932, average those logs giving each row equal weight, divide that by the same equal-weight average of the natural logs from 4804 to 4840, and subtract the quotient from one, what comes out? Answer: -0.010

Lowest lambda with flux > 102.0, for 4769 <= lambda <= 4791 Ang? 4769.93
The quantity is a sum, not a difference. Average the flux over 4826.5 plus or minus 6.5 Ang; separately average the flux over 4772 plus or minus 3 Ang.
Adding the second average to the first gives 210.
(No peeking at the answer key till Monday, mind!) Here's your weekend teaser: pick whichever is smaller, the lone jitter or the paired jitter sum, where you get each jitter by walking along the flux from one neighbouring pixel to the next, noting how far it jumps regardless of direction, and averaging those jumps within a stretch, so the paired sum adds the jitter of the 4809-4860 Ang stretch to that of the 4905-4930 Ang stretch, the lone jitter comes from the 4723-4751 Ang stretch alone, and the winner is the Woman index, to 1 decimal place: 8.5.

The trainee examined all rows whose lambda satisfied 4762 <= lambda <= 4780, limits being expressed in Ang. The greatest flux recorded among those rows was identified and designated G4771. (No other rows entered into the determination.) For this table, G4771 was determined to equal 119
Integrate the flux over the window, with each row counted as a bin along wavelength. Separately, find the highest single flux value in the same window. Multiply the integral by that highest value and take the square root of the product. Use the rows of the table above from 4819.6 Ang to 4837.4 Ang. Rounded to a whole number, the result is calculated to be 425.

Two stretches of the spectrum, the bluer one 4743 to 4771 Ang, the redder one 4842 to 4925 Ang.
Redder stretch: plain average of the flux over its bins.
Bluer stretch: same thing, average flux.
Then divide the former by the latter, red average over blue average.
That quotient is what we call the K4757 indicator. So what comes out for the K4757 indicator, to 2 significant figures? 0.91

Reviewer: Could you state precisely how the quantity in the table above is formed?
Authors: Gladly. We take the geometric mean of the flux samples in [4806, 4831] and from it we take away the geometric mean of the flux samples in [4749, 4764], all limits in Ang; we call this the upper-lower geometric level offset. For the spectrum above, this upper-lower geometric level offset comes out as -15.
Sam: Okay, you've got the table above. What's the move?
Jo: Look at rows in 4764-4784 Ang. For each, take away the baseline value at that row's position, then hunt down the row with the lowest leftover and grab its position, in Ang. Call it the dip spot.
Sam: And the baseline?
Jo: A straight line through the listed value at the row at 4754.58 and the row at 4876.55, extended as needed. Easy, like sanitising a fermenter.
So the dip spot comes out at 4783.13 Ang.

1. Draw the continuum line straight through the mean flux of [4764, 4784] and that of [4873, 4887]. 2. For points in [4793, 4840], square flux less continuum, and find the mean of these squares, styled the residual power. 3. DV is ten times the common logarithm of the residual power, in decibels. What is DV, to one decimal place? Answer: 18.1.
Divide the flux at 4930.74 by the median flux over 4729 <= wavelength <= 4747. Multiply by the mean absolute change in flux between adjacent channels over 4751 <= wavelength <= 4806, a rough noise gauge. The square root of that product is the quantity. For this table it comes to 2.4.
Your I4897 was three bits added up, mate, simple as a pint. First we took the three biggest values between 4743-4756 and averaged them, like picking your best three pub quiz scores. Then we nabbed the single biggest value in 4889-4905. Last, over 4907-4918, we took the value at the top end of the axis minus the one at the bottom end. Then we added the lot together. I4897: 226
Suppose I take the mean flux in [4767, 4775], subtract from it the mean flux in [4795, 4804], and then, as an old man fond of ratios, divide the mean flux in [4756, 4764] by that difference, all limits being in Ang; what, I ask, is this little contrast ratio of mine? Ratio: 8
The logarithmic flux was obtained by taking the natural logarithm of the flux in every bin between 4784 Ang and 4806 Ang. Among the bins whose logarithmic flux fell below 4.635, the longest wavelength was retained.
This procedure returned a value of 4805.21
